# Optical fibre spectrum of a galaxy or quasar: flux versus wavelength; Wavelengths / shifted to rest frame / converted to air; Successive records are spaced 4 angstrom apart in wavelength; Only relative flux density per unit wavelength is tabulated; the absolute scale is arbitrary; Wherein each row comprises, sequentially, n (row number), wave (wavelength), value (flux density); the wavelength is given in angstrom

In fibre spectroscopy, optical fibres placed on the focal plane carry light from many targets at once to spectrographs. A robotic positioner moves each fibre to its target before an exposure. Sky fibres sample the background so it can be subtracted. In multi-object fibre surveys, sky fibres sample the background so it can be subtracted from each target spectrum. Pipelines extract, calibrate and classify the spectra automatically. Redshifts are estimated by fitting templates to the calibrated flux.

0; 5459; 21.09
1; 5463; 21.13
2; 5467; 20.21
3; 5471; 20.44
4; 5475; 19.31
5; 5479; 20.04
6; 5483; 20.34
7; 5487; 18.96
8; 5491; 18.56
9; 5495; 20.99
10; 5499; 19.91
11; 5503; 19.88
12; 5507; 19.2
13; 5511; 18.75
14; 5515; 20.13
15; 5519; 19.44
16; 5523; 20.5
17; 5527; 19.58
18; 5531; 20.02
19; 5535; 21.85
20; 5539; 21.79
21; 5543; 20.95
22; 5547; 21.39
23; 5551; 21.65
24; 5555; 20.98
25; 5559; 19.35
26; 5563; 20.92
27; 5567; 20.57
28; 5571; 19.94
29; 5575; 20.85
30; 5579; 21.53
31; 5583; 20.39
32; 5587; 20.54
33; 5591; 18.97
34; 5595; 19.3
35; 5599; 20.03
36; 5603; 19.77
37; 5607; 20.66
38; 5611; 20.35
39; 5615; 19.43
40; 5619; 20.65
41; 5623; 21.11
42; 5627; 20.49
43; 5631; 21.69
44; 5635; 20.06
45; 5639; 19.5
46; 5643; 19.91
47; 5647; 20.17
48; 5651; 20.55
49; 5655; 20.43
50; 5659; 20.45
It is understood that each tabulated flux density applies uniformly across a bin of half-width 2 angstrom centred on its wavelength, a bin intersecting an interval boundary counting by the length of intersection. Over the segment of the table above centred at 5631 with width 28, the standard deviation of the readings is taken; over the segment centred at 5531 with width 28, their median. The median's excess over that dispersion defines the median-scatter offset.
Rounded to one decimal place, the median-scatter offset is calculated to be 19.8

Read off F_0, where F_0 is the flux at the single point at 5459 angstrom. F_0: 21.09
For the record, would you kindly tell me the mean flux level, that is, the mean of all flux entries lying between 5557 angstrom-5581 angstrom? 20.5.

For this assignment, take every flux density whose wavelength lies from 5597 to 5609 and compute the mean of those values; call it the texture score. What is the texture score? 20.15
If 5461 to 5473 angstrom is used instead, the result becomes 20.59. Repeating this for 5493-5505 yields 20.26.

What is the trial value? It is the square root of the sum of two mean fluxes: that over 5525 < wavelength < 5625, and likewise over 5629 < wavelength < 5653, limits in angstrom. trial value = 6.39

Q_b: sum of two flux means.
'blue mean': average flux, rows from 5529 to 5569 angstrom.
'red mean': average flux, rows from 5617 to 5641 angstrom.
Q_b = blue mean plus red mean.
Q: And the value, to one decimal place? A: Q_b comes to 41.5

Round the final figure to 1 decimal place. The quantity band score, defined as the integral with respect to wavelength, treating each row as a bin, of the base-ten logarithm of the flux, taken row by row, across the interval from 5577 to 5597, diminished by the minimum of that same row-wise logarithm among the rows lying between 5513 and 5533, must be 24.8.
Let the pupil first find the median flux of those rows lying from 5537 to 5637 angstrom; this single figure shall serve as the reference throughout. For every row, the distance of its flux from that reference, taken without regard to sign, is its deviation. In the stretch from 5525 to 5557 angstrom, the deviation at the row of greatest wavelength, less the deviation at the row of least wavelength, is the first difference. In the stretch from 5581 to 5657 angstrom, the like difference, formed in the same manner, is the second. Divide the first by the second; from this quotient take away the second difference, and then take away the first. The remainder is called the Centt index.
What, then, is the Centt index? 15.1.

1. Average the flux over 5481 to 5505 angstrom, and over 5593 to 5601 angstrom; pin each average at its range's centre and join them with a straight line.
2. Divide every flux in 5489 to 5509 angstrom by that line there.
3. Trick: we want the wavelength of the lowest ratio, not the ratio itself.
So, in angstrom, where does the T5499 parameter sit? 5491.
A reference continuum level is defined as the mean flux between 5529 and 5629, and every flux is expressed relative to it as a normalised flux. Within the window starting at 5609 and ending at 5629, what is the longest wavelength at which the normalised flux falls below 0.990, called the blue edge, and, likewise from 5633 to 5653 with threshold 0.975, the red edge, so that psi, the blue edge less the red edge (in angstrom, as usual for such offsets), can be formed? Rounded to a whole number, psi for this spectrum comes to -28 angstrom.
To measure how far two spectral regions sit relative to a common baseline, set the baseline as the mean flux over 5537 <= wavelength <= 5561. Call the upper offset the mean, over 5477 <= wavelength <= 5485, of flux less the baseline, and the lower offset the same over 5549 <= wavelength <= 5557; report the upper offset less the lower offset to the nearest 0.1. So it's -1.1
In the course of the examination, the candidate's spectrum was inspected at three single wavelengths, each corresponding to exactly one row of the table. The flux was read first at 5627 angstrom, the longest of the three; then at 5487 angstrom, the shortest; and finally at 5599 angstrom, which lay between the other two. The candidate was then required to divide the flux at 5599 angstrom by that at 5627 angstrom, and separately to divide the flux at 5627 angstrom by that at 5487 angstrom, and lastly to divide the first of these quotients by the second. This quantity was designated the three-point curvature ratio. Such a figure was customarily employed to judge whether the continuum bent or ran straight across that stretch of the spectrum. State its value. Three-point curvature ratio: 0.90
